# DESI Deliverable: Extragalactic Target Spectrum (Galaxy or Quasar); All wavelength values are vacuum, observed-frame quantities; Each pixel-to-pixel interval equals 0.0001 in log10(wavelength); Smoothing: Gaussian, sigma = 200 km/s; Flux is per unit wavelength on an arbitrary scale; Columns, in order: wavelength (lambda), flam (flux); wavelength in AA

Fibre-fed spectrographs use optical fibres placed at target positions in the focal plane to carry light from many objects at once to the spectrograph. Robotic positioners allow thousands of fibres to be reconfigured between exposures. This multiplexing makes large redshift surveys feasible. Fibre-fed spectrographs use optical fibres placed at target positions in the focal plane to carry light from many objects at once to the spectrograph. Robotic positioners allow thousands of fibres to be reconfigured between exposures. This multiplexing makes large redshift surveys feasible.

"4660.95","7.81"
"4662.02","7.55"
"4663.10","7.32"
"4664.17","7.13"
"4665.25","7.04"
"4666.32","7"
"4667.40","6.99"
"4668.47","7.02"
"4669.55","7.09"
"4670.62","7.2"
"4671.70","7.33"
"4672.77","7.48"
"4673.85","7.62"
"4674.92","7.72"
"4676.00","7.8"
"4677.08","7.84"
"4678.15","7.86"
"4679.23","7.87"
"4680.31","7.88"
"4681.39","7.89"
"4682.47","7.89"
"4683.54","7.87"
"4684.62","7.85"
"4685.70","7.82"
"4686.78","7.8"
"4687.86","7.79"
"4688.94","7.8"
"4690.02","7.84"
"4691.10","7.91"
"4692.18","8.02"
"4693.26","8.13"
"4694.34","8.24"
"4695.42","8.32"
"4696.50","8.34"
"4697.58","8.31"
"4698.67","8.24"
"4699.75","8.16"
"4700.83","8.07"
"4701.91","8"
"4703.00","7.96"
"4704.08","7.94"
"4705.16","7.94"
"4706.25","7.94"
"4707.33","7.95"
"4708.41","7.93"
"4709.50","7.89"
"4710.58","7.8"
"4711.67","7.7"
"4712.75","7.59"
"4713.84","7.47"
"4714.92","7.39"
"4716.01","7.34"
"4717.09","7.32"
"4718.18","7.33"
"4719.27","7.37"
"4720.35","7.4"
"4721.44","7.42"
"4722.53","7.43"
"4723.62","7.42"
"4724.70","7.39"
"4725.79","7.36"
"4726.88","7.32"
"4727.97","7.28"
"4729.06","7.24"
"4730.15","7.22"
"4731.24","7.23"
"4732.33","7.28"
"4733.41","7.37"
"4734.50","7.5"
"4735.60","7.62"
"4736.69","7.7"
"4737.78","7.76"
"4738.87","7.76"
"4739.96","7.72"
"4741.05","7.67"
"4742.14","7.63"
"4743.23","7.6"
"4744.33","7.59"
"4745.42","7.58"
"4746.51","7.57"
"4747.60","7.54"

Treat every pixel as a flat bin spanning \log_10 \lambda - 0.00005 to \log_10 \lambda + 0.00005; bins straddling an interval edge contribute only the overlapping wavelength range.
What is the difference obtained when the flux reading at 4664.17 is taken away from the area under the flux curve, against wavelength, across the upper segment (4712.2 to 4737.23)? 178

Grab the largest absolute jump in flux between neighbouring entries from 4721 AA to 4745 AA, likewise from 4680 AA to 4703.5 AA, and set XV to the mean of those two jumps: 0.120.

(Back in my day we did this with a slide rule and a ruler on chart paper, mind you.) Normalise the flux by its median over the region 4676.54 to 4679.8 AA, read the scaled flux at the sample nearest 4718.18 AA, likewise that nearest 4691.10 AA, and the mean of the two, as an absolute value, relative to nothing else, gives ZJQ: 0.97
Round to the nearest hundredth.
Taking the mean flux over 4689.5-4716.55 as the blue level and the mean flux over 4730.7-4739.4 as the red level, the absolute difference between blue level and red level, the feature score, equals 0.41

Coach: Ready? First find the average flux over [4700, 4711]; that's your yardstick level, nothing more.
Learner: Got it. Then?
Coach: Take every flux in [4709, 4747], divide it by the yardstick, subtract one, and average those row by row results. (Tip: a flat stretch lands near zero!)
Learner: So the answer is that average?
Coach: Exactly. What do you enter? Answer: -0.06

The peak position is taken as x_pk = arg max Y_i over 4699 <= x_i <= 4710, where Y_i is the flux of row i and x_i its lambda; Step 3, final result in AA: 4699.75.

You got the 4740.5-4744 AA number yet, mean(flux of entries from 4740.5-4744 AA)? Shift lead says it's 7.63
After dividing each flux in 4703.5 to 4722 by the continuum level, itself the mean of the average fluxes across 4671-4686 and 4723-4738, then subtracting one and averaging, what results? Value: 0.01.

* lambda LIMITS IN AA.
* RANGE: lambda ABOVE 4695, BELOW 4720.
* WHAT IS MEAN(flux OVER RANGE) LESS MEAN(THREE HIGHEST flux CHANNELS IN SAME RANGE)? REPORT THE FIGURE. -0.5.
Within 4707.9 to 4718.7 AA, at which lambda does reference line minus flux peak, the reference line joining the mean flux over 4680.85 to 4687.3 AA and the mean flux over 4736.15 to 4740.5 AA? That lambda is 4717.09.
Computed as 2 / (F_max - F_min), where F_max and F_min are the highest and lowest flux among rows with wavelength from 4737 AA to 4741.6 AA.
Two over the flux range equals 22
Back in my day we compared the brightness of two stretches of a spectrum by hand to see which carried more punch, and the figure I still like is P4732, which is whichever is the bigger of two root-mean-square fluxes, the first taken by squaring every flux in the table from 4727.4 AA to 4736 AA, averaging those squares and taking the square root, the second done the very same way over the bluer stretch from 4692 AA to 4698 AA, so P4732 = 8.2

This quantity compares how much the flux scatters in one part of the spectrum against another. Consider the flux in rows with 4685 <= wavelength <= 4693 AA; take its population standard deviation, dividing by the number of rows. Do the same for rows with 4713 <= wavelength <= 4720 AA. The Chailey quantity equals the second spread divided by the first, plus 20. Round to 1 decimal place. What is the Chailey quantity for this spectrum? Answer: 20.7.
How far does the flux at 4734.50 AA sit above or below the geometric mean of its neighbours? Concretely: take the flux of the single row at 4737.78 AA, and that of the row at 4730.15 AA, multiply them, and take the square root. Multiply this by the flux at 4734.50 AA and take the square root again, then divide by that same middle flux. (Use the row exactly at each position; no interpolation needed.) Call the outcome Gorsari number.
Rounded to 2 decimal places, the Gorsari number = 1.00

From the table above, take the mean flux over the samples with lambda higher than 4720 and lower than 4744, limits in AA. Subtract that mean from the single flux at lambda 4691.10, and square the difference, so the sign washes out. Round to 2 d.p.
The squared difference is 0.19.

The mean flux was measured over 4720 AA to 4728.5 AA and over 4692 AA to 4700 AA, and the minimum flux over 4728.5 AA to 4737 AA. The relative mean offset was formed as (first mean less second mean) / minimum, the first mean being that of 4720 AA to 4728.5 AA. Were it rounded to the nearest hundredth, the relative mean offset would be -0.12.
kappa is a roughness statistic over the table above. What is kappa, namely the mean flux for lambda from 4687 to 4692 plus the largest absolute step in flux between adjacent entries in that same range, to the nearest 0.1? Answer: 7.9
